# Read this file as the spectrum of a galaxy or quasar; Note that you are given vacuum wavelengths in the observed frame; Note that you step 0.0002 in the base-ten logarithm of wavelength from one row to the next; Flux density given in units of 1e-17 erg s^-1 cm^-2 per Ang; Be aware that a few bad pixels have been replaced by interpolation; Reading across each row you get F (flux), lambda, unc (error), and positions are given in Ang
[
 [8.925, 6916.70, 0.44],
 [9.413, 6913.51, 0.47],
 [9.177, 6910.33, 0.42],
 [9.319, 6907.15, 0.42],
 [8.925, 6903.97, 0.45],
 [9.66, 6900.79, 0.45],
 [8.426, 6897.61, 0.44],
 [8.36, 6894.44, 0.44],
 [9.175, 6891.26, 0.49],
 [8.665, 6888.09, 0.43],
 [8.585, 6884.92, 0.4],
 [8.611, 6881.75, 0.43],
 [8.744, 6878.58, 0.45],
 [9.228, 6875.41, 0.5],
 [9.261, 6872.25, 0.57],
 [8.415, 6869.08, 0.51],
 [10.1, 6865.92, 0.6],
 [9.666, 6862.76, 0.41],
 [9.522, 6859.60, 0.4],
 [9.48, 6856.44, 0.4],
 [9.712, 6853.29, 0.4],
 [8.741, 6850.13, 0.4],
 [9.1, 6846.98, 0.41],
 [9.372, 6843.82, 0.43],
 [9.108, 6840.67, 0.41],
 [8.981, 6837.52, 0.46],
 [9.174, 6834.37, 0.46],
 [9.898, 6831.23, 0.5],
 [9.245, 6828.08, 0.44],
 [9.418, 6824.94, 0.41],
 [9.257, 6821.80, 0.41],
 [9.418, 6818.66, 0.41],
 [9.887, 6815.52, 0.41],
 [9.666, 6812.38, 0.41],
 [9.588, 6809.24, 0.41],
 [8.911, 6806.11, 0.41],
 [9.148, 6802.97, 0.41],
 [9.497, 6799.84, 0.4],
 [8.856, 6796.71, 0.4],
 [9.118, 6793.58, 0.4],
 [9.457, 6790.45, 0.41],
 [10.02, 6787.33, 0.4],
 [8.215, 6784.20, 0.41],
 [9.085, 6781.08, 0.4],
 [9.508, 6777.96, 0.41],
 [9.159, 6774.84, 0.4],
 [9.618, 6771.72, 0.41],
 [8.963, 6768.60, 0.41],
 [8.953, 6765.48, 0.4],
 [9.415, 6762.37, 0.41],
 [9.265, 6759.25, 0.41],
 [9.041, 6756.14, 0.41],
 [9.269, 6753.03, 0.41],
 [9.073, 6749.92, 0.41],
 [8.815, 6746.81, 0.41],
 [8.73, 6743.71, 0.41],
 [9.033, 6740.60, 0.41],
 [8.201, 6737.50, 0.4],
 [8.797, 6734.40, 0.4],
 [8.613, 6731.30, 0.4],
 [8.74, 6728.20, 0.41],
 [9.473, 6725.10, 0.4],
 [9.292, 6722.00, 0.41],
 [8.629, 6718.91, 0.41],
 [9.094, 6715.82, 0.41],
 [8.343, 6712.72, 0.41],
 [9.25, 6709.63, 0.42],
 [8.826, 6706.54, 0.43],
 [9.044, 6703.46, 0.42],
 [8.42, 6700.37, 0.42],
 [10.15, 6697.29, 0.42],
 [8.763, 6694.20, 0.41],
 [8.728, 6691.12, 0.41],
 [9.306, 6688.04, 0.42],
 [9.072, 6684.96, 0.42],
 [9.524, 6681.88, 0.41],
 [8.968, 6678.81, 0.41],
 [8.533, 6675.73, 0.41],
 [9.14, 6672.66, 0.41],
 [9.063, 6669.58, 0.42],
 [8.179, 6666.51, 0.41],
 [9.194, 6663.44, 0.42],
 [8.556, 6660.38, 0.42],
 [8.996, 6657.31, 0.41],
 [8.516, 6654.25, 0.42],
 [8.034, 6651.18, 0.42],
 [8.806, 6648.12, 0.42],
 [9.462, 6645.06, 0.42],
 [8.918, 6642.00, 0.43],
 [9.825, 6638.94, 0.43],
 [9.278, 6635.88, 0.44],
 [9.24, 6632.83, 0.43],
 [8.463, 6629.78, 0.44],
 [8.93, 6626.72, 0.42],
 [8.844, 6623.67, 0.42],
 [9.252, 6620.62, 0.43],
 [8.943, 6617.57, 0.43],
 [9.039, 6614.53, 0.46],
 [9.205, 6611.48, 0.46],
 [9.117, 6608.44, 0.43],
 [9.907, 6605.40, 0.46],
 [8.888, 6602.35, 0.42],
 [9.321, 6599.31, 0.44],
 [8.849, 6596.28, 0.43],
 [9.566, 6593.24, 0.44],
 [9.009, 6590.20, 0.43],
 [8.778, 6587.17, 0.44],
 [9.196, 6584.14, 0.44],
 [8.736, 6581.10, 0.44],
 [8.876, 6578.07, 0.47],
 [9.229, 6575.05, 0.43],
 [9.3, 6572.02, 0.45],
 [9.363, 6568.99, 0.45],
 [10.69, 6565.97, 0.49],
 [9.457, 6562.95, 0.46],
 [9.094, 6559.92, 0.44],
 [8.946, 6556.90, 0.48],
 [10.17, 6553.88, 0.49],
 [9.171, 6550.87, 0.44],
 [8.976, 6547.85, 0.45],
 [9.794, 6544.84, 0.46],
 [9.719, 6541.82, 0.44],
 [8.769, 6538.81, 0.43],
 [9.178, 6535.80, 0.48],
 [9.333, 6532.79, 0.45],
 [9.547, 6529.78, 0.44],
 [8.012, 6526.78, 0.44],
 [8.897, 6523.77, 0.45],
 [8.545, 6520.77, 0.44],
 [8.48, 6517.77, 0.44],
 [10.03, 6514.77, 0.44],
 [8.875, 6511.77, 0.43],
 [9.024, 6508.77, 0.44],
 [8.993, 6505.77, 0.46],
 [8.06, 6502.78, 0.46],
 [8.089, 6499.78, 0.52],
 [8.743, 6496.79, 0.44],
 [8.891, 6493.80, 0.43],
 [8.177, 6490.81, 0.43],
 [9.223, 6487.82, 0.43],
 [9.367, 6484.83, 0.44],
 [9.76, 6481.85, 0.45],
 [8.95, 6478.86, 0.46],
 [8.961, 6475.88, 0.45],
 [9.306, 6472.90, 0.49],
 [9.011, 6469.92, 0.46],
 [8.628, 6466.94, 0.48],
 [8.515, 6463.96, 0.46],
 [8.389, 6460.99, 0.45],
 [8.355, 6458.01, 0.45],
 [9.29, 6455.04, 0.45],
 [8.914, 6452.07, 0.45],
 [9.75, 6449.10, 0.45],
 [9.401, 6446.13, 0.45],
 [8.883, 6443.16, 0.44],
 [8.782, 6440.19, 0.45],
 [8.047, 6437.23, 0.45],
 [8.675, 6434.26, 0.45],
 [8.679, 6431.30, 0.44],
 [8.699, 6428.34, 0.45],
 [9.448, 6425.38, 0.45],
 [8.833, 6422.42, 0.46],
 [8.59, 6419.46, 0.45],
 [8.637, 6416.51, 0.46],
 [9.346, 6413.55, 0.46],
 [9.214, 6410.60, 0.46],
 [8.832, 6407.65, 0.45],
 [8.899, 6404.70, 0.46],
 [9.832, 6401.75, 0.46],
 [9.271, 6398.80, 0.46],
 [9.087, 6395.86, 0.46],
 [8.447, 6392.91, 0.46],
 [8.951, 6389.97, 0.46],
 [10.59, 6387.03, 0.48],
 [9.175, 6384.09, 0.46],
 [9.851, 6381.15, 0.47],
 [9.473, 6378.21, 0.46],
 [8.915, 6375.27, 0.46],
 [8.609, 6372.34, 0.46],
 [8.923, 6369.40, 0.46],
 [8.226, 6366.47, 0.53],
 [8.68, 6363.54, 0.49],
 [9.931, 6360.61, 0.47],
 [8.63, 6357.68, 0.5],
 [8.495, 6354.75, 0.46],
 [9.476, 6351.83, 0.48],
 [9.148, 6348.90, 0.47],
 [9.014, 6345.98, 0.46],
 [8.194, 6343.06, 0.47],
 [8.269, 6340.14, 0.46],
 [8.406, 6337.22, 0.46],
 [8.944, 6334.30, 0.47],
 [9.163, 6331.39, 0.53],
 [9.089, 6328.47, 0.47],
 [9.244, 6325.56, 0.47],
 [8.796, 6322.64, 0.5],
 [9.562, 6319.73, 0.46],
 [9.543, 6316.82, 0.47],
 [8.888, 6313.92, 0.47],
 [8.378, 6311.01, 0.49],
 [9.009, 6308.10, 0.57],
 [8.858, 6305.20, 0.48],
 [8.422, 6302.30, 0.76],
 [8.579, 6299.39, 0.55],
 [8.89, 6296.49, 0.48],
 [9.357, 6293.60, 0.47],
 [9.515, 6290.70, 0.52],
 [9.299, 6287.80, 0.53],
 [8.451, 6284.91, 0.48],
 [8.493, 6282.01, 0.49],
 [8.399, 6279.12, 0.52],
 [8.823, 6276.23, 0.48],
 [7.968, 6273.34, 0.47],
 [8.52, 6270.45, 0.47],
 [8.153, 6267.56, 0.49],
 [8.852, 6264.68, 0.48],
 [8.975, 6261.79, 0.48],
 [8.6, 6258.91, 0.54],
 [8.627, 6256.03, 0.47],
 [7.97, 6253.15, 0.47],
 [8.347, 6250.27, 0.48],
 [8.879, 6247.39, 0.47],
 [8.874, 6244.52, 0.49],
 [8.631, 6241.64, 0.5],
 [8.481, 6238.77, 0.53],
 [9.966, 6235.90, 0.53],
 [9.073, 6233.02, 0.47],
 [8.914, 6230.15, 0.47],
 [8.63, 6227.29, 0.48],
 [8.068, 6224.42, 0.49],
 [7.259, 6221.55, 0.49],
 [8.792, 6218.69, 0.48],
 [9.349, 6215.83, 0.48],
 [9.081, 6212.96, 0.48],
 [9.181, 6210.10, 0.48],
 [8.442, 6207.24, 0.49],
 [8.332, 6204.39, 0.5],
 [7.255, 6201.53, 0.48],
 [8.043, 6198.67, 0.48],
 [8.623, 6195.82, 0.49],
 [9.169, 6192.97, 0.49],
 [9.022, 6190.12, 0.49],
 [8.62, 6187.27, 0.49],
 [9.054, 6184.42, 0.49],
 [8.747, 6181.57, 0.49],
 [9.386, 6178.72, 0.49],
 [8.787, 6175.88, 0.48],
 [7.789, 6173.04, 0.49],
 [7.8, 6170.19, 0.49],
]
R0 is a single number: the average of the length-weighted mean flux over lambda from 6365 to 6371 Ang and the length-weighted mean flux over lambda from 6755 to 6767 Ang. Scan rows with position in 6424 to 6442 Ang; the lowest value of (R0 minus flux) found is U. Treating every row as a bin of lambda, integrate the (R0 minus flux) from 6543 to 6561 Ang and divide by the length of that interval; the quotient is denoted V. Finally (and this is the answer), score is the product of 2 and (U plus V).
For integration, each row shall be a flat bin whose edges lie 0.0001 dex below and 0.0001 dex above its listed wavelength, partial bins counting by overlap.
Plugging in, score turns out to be -2.1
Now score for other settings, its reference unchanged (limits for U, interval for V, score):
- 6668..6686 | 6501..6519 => -1.4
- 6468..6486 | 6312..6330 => -2.4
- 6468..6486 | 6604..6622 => -2.5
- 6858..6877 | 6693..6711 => -2.9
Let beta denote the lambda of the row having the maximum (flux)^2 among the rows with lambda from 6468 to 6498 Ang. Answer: 6481.85 Ang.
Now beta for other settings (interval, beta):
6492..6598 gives 6565.97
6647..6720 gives 6697.29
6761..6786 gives 6771.72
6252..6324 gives 6319.73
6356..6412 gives 6387.03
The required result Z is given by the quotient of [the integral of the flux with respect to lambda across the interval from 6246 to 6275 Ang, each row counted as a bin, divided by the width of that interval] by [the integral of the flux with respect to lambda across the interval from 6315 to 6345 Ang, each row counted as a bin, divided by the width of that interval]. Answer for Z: 0.95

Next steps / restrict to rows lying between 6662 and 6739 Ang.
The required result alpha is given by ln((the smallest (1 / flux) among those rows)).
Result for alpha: -2.32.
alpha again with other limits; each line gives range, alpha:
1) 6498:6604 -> -2.37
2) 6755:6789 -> -2.30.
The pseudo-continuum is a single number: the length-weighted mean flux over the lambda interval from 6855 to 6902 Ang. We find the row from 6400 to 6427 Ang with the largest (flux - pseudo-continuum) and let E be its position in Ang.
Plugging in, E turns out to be 6401.75 Ang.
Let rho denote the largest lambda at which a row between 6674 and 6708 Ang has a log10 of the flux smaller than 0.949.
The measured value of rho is 6706.54 Ang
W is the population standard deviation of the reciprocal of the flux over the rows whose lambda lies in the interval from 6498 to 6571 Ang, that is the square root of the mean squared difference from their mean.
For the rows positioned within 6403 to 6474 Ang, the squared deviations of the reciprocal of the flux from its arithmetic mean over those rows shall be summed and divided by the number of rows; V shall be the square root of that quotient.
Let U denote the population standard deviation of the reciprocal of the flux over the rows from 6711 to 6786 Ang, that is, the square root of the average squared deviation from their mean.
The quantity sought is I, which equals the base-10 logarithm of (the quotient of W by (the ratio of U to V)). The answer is -2.10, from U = 0.0048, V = 0.0050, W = 0.0078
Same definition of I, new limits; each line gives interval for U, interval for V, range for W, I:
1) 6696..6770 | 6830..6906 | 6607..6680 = -2.23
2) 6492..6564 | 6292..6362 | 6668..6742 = -2.39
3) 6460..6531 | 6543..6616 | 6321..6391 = -2.29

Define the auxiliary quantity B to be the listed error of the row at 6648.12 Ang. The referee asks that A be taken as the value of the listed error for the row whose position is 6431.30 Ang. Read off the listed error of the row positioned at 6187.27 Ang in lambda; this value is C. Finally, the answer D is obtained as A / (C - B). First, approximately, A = 0.440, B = 0.420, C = 0.490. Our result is 6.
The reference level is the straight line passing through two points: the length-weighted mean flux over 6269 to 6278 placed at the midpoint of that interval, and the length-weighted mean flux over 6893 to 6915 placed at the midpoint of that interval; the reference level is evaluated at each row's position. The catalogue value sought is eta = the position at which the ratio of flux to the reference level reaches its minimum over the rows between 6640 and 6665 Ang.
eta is 6651.18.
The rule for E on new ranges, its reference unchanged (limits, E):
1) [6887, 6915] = 6900.79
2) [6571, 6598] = 6593.24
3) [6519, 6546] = 6544.84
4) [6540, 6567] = 6565.97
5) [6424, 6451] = 6449.10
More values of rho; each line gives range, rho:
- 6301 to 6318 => 6313.92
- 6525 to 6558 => 6538.81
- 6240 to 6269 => 6267.56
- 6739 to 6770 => 6746.81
